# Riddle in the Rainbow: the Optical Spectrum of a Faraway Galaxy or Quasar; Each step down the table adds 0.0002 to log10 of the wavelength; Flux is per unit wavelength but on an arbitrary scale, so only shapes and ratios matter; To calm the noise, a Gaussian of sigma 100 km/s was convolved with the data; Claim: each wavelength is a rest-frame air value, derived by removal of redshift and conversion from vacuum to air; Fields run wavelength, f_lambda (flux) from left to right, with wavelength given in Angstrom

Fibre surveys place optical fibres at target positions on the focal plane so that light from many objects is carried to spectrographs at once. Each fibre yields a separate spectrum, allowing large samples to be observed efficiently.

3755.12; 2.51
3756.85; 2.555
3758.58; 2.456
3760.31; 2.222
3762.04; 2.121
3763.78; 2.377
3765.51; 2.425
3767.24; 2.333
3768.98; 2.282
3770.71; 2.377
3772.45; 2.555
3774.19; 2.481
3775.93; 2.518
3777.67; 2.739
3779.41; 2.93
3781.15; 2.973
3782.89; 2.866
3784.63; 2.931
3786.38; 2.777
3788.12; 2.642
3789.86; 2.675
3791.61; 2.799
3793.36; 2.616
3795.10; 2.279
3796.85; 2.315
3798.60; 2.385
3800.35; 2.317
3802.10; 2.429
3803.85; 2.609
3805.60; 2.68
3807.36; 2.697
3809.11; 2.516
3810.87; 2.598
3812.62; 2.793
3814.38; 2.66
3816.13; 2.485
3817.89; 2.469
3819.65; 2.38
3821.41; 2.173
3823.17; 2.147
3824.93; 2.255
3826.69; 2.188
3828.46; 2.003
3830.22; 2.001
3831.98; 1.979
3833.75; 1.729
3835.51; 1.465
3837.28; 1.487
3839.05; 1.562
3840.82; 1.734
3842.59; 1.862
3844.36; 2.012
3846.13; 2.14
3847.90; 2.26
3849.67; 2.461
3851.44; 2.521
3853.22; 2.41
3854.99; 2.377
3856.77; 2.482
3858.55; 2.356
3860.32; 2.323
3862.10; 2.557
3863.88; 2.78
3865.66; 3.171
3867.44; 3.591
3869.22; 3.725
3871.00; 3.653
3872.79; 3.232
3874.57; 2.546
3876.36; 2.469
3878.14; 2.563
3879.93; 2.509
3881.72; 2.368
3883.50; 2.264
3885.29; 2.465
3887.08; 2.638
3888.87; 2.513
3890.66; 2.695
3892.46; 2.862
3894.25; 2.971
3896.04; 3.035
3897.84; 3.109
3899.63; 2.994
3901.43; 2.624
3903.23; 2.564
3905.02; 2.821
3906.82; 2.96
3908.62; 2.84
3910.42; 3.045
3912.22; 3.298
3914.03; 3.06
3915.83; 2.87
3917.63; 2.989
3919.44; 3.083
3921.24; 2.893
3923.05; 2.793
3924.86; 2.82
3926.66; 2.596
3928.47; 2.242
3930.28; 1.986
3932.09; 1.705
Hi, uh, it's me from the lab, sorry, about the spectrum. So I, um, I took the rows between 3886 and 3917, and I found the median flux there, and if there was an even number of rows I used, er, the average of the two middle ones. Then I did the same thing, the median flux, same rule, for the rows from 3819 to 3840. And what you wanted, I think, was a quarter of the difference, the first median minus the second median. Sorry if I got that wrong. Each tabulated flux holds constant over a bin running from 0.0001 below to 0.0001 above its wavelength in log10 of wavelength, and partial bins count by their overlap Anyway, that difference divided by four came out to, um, 0.22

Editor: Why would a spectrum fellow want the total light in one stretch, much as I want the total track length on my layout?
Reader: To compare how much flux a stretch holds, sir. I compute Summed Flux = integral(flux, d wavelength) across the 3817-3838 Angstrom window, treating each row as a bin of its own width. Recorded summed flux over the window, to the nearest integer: 43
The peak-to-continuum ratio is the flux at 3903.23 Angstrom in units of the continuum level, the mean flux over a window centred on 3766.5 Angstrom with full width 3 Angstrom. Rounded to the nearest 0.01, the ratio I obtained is 1.08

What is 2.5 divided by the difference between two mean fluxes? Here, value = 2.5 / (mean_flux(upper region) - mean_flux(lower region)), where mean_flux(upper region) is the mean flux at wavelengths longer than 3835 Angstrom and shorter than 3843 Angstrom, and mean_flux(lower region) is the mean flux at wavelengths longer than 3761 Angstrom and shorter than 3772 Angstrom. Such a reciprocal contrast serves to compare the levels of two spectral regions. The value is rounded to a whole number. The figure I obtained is -4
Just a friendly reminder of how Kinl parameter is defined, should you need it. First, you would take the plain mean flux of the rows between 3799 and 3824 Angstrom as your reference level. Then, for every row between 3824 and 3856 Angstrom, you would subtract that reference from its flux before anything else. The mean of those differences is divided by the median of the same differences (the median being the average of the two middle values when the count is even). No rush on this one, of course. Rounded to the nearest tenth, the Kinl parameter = 1.0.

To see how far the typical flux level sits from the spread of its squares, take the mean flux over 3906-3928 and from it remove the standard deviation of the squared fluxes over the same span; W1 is 1.9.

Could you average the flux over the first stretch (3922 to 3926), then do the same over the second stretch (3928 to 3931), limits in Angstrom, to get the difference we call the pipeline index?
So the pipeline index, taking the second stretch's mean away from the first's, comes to 0.7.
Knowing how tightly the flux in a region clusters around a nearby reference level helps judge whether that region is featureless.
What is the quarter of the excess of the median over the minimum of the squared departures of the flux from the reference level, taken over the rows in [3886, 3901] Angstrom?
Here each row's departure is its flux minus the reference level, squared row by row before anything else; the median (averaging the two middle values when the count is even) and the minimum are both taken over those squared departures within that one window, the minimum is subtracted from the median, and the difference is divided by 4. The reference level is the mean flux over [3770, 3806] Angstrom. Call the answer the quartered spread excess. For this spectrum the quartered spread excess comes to 0.023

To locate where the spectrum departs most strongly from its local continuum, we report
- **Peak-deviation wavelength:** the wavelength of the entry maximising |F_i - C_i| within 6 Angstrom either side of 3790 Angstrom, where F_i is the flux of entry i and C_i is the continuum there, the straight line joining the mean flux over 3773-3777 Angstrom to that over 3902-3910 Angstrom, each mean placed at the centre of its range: 3784.63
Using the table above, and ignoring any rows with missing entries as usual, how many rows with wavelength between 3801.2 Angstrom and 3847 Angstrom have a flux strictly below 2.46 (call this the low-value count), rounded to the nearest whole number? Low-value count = 17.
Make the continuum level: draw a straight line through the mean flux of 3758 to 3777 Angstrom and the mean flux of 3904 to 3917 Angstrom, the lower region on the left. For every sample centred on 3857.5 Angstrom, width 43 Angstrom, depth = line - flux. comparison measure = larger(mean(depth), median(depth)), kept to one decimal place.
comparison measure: 0.3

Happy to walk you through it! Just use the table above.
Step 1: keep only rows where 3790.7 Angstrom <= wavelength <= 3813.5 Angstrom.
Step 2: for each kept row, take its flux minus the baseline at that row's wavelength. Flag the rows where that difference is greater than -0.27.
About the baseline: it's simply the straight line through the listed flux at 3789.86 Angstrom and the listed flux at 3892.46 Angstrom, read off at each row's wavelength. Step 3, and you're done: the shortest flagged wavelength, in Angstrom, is 3791.61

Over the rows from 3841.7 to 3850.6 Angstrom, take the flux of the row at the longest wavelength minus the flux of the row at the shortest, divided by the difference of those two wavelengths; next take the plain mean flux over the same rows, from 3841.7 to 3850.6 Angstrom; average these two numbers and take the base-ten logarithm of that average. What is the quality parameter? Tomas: 0.048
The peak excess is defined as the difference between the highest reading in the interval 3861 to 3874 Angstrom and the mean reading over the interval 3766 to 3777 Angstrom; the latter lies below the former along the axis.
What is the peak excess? 1.3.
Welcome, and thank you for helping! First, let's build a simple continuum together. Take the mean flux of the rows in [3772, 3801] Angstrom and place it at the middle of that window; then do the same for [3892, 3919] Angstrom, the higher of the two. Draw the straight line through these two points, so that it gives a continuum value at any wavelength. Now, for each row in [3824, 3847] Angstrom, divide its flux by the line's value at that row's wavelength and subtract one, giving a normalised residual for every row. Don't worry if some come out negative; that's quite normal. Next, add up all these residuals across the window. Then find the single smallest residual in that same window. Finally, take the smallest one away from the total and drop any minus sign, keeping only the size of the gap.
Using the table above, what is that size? 3.7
